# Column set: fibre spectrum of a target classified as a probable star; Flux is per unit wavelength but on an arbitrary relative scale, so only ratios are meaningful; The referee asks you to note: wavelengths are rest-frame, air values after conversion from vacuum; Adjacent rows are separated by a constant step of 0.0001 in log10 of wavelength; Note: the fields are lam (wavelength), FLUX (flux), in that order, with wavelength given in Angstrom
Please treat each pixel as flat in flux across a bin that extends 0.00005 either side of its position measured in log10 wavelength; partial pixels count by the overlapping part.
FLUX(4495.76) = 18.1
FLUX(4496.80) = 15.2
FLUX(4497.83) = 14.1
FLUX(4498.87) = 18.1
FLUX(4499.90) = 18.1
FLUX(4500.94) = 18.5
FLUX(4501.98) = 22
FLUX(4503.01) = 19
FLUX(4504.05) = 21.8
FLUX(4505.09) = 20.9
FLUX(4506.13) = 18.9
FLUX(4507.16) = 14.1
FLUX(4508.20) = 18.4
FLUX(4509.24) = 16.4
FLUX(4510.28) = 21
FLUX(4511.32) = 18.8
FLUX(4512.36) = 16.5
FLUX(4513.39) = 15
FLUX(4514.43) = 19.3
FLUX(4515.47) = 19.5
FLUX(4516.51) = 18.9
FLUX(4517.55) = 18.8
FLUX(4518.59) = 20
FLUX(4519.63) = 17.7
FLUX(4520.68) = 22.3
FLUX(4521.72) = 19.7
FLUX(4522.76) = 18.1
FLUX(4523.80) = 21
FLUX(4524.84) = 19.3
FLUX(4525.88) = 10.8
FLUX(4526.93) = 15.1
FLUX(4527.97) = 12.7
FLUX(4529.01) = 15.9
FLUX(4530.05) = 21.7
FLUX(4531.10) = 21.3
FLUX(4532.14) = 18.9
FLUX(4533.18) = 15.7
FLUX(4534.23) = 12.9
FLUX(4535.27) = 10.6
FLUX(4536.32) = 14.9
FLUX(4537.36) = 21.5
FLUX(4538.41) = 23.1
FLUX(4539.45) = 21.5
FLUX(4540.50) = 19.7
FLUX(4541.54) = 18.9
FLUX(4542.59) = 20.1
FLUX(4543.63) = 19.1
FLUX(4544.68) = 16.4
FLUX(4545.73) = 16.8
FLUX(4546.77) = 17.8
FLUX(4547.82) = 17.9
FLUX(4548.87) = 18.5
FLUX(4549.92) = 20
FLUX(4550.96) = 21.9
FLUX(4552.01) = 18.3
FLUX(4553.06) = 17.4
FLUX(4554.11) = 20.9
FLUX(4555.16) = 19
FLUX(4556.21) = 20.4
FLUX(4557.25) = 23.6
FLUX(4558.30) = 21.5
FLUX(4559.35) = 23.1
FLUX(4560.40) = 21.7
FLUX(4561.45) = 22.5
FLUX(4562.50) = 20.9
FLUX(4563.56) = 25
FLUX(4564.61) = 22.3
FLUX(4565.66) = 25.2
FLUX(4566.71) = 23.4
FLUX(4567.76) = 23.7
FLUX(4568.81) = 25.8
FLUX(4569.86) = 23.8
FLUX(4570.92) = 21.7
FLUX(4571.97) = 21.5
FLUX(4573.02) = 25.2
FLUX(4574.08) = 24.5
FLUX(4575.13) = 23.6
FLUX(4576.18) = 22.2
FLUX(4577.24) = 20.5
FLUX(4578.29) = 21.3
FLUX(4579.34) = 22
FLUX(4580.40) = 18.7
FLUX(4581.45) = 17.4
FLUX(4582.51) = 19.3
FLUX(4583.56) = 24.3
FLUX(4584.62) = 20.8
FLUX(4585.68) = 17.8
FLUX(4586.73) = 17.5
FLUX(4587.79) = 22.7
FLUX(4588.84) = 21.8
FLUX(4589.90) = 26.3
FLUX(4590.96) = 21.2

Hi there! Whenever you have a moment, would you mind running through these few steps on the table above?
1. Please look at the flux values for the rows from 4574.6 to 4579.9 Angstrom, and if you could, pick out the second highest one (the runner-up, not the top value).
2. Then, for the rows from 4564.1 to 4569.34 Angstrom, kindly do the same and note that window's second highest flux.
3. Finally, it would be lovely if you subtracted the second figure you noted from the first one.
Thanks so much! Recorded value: -3.0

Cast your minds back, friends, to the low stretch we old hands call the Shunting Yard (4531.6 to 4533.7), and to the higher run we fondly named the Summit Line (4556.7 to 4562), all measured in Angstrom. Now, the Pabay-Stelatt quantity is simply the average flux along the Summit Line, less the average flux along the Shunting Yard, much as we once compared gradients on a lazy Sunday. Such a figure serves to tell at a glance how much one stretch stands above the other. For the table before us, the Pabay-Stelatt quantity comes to 5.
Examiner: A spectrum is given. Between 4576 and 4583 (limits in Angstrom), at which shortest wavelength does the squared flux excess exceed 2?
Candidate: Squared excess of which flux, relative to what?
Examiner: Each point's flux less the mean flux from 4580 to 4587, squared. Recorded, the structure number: 4576.18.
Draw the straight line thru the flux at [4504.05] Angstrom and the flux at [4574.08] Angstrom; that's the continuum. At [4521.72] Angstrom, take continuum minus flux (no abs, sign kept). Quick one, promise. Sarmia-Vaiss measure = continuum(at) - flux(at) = 2.8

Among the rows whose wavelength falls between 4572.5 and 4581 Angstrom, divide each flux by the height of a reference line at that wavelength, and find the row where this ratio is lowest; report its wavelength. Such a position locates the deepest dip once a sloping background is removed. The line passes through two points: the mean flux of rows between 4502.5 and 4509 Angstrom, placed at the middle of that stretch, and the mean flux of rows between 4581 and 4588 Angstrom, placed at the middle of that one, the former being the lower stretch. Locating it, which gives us 4580.40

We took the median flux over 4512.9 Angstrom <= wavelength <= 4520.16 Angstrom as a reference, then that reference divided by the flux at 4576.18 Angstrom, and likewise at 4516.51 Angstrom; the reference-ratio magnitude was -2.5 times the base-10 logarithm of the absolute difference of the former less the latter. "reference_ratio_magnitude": 2.1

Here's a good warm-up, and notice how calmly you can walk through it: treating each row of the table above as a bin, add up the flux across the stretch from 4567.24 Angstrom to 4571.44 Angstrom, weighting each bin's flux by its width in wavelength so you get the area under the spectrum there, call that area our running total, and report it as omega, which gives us 100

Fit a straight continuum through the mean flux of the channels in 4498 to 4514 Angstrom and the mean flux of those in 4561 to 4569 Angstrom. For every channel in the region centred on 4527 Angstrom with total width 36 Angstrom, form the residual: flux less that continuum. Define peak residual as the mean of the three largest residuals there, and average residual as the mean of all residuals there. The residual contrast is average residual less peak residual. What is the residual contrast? -4.4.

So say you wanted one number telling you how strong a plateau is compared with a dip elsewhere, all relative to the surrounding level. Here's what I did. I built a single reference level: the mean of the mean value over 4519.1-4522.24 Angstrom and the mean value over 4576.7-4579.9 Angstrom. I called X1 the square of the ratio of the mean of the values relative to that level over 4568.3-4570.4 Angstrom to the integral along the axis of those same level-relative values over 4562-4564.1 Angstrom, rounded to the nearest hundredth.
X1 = 0.26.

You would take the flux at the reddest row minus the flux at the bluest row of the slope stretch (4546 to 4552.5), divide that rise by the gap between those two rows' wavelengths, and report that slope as 0.1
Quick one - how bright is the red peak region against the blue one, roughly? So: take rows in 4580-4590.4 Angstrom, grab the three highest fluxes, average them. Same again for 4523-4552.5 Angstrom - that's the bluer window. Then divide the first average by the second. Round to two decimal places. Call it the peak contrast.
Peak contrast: 1.10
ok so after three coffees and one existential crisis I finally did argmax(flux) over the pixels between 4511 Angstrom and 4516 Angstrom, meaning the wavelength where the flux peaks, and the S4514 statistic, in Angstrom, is 4515.47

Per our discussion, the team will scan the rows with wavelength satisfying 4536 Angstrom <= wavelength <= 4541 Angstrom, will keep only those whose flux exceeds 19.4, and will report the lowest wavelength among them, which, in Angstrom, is 4537.36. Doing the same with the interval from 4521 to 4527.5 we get 4521.72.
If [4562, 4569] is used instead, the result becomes 4562.50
